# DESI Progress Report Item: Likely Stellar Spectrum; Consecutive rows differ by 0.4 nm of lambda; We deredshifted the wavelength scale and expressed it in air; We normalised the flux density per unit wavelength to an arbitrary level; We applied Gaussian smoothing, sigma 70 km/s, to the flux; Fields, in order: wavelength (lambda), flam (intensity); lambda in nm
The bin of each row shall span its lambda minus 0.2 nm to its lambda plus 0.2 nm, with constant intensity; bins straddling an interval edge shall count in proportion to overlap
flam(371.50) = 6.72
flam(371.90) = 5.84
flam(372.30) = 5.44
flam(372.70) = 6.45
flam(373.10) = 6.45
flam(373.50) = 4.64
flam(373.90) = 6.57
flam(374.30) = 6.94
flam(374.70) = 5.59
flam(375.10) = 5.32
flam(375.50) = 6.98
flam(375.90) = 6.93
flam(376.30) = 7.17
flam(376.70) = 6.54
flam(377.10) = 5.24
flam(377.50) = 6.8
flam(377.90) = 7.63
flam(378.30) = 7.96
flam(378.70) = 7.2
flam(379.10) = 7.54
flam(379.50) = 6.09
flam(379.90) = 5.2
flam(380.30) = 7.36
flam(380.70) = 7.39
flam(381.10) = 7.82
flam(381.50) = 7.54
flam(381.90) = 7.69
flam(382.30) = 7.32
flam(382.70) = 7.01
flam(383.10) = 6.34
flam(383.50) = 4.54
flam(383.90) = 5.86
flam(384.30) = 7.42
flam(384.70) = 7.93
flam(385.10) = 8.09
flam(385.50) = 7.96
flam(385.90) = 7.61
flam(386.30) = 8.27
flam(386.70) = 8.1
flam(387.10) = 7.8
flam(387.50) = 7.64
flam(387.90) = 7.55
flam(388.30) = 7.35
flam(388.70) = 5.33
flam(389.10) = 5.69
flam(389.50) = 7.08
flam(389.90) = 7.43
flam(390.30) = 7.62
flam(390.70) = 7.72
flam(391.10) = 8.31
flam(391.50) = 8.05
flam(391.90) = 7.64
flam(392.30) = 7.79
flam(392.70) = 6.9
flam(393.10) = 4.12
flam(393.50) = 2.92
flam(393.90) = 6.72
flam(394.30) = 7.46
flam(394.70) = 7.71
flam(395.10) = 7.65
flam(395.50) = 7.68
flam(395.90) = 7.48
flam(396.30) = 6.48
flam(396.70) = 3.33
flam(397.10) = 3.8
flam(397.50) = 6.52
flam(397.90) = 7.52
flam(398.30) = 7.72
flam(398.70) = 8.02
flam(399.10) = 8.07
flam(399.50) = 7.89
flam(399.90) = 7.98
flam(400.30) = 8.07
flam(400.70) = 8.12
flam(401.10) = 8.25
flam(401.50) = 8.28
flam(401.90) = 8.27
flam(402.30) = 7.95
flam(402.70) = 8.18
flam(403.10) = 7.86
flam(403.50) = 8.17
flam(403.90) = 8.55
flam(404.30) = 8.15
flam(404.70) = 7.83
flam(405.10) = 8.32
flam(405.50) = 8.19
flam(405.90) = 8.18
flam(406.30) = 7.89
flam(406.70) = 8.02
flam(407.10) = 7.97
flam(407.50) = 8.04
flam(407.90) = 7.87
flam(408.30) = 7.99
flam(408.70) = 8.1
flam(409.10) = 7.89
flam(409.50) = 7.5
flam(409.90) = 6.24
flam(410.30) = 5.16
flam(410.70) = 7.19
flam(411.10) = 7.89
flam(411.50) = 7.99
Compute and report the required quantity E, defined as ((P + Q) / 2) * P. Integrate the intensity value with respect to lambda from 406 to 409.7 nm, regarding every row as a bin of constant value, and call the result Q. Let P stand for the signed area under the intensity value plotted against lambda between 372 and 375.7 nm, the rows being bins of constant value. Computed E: 577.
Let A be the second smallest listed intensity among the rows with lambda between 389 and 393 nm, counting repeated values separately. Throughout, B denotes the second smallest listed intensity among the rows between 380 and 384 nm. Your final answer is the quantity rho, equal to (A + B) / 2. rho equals 6.4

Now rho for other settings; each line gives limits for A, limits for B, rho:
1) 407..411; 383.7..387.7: 6.8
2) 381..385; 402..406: 6.9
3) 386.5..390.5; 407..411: 6.0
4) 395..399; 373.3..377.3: 4.5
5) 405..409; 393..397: 5.6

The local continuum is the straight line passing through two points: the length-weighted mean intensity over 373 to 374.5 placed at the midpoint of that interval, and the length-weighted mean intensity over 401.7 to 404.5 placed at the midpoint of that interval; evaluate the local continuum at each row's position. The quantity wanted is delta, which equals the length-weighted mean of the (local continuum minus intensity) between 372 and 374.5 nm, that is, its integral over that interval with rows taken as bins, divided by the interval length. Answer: 0.0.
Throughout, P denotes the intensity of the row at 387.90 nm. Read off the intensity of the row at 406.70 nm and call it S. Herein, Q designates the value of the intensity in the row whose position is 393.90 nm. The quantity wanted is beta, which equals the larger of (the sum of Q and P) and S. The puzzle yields 14.3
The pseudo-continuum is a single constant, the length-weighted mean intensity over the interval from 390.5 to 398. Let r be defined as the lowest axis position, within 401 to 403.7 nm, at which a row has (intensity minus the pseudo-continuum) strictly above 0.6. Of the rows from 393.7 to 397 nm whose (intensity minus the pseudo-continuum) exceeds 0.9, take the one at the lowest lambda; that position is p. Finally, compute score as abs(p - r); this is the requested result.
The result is 6.40 nm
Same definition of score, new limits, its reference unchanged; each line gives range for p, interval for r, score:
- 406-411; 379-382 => 27.20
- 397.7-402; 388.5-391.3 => 8.00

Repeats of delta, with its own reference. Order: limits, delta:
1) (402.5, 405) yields 0.1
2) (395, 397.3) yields 1.7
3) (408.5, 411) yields 1.6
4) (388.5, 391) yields 0.4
